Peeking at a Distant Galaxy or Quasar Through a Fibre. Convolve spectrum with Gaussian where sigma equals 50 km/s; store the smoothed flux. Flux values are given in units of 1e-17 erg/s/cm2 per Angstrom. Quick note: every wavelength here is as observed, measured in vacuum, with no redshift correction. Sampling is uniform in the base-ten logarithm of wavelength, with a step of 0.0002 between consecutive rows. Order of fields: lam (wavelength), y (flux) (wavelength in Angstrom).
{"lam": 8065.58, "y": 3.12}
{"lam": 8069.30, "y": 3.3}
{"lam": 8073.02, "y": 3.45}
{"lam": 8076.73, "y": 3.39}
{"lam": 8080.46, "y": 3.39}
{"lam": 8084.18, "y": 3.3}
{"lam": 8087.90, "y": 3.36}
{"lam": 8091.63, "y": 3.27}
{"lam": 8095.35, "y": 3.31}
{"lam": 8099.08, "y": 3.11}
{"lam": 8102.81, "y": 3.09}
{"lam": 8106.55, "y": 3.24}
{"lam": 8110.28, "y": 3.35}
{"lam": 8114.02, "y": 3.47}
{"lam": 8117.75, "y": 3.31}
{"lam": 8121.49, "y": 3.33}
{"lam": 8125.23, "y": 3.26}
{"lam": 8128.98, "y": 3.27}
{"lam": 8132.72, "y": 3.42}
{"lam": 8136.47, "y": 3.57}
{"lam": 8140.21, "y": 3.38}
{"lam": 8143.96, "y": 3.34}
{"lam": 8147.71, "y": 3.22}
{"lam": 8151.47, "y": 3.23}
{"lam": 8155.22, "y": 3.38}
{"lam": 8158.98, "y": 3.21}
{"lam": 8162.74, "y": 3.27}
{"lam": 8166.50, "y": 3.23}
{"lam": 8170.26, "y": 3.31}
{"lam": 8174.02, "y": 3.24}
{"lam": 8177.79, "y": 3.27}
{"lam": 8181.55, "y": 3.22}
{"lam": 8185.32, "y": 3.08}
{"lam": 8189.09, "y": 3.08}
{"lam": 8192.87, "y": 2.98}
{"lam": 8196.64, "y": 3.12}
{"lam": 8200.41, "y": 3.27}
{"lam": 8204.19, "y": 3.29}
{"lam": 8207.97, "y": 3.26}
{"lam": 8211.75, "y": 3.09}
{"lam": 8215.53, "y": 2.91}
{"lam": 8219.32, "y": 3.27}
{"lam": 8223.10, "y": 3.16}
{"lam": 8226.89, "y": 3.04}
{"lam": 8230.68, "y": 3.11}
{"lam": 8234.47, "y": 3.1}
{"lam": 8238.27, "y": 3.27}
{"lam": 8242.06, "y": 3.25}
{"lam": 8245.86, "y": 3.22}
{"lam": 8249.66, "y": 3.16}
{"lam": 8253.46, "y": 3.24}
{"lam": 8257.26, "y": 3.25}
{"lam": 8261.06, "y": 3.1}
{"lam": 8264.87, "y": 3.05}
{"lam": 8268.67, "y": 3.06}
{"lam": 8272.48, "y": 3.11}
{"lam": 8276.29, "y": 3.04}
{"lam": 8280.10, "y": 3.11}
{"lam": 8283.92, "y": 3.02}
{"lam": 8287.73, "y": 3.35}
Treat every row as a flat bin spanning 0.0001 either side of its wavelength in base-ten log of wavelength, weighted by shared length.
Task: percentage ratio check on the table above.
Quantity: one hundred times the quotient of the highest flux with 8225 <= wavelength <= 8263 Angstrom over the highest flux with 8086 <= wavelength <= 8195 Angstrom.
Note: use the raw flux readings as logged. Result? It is 91.6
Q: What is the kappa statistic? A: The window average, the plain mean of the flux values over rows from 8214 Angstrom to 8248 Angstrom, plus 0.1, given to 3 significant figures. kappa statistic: 3.25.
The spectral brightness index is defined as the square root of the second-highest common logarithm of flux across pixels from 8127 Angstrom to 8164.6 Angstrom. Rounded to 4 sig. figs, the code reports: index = 0.7308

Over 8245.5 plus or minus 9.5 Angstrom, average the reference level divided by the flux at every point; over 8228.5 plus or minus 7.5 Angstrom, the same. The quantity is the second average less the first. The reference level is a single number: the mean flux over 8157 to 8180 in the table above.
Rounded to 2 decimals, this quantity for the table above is 0.04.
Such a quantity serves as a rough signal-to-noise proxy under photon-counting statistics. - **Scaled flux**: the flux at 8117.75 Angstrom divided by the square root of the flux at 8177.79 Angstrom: 1.83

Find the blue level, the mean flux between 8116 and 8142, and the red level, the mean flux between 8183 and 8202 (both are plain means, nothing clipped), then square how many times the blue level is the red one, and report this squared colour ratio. 1.17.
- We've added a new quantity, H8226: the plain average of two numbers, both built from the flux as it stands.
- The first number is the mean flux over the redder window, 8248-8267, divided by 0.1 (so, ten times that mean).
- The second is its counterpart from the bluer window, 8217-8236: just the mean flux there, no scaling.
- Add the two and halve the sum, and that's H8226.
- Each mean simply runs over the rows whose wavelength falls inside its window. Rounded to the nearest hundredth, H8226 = 17.37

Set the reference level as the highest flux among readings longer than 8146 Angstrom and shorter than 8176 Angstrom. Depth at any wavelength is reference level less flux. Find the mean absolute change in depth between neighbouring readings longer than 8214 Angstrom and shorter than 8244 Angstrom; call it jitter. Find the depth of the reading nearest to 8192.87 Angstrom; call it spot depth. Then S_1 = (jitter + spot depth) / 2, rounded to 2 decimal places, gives 0.26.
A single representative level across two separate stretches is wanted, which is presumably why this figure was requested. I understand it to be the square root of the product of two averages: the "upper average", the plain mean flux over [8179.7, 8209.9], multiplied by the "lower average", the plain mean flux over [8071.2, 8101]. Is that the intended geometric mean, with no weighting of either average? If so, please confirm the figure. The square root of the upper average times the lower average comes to 3.24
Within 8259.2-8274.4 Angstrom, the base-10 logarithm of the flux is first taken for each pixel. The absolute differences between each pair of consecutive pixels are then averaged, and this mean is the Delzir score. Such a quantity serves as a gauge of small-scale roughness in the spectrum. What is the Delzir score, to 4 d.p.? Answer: 0.0052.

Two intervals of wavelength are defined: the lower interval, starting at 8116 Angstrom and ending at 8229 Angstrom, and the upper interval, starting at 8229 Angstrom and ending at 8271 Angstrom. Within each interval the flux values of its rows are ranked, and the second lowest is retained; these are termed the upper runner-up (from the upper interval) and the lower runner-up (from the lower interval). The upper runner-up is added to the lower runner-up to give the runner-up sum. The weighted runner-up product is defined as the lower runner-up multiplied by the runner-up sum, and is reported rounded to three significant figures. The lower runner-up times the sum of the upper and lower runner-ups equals 18.0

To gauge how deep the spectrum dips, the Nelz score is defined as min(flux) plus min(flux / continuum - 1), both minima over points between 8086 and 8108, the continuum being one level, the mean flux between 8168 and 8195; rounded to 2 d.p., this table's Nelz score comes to 3.07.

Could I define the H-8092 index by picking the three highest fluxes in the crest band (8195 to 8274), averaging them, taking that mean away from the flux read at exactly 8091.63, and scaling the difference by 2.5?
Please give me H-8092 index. 0.0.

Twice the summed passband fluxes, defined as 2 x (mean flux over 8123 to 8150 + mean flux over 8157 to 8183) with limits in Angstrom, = 13.2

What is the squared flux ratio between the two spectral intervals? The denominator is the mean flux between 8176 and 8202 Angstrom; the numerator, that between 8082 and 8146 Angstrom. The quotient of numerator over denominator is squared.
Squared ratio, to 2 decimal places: 1.11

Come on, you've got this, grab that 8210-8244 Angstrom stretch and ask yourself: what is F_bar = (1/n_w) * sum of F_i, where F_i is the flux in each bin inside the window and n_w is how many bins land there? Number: 3.133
